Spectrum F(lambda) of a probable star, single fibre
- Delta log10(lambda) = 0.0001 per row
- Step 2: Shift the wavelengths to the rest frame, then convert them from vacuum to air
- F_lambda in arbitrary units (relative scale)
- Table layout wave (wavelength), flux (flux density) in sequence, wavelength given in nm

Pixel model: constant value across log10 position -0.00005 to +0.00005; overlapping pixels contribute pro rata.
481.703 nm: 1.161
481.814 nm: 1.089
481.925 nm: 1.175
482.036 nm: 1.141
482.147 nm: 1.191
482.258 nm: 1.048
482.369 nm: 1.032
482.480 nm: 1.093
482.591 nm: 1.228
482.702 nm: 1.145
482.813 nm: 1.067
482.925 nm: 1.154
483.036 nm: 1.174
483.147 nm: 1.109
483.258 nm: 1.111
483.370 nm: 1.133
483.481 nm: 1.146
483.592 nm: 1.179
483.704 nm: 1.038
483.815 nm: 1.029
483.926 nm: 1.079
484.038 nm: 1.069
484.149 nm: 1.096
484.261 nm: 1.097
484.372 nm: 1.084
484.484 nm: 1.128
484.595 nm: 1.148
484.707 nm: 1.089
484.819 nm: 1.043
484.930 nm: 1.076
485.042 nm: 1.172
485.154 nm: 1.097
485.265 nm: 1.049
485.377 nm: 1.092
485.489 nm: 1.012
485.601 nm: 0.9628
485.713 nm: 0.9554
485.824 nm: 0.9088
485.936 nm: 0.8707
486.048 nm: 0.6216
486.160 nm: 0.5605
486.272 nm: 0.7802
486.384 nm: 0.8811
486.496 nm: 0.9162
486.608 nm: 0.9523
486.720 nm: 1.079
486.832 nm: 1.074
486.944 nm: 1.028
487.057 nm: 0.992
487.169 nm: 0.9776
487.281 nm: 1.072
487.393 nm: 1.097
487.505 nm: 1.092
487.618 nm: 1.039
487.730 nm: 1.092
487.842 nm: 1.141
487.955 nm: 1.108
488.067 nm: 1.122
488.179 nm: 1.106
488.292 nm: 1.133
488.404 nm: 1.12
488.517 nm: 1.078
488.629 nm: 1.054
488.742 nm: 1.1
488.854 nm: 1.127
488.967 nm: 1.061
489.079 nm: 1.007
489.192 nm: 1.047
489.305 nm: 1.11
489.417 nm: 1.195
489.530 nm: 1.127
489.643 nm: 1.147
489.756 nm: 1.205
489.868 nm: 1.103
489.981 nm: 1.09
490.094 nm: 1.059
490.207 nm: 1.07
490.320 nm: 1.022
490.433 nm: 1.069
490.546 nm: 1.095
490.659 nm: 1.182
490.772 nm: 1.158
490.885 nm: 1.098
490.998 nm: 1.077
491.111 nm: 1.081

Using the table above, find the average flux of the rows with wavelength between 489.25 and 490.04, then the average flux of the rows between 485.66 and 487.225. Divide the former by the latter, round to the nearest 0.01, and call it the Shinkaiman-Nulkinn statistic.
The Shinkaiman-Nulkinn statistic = 1.27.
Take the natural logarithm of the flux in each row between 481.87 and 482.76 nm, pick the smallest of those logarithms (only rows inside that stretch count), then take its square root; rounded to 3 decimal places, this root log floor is 0.177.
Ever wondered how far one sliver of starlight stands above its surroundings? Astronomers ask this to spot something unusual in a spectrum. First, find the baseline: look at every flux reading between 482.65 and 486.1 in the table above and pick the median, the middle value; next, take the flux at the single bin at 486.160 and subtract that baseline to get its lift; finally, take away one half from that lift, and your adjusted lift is -1.03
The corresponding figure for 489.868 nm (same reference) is -0.49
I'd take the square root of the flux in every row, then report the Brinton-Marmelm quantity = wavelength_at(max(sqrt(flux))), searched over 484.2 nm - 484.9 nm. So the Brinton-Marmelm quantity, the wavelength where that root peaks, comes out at 484.595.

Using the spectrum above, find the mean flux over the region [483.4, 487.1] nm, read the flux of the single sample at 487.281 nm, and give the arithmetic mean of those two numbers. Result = 1.04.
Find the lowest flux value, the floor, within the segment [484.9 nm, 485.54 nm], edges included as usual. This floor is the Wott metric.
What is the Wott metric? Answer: 1.012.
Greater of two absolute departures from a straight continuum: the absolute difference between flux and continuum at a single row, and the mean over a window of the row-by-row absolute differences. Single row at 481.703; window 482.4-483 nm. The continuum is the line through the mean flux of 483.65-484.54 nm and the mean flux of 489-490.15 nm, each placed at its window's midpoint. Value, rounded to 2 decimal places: 0.10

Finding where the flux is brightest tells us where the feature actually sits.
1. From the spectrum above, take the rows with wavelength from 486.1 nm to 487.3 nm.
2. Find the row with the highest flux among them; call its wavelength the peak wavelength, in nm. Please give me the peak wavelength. 486.720 nm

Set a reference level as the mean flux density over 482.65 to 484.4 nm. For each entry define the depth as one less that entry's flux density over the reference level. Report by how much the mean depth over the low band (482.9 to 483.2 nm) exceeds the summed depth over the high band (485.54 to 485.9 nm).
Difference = -0.48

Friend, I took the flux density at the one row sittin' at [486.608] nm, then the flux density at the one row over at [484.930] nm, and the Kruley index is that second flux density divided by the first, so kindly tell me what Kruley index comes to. 1.13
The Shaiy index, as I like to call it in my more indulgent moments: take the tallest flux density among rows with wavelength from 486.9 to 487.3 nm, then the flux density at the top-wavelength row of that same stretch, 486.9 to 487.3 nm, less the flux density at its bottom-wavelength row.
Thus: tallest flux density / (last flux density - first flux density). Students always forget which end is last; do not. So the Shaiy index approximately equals 24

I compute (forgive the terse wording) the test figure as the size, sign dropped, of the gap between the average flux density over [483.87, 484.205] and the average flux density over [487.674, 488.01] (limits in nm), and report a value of 0.032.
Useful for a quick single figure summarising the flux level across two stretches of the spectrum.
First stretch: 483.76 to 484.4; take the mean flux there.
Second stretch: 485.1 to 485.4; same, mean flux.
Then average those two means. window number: 1.08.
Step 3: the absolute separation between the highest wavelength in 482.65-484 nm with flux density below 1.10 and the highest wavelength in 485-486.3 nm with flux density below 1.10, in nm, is 2.35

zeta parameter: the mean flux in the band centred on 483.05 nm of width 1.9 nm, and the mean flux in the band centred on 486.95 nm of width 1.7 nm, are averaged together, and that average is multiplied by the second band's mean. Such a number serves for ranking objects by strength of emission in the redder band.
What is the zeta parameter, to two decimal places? 1.02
